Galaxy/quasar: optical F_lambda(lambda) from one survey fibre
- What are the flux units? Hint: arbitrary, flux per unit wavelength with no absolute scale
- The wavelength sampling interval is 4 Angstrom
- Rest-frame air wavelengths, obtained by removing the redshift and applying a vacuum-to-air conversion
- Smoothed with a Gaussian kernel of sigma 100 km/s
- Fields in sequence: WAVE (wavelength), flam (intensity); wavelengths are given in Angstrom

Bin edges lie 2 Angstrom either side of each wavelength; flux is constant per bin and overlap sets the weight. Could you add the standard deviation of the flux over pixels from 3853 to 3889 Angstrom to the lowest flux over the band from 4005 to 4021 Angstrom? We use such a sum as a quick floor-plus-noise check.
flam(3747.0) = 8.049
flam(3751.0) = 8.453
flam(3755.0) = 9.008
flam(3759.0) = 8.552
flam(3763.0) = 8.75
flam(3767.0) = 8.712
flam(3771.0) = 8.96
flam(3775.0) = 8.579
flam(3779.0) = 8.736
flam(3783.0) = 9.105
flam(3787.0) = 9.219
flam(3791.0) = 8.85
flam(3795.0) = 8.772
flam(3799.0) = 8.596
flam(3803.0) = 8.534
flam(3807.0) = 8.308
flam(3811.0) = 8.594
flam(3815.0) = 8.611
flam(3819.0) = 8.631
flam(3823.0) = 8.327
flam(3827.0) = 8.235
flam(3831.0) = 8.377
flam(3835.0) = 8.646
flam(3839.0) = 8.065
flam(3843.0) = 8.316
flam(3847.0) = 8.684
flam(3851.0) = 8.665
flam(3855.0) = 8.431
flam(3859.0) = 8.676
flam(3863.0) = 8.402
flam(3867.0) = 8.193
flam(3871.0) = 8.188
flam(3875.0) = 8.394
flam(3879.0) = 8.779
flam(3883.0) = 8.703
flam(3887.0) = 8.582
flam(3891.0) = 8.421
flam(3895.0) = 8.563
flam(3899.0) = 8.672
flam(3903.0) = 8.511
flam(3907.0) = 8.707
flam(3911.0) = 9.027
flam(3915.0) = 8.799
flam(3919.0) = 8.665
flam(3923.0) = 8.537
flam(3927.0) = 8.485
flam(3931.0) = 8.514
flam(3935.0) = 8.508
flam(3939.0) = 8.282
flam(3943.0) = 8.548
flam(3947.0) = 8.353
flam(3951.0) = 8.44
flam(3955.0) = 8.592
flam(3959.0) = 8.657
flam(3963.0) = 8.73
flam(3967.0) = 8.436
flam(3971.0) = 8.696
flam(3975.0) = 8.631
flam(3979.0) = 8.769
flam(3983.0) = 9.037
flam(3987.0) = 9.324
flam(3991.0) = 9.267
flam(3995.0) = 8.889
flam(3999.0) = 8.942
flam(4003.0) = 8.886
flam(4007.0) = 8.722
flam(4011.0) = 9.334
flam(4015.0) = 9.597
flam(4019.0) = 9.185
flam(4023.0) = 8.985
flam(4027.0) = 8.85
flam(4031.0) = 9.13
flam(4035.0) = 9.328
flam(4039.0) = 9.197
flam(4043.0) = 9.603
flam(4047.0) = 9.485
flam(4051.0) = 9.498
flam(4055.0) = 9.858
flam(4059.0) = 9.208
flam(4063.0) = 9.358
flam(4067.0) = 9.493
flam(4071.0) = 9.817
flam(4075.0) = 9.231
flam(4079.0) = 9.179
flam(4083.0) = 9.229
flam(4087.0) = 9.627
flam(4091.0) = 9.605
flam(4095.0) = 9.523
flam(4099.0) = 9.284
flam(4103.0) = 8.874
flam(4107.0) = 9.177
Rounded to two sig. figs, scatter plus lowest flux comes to 8.9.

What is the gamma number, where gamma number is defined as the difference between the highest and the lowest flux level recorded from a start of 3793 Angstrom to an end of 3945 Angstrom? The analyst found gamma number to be 1.0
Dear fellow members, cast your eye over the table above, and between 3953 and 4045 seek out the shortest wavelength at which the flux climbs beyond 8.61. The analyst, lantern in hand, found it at 3959.0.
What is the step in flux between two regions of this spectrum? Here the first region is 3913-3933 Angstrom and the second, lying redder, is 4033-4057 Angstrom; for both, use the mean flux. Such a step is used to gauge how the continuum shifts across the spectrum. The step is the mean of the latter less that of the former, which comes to 0.89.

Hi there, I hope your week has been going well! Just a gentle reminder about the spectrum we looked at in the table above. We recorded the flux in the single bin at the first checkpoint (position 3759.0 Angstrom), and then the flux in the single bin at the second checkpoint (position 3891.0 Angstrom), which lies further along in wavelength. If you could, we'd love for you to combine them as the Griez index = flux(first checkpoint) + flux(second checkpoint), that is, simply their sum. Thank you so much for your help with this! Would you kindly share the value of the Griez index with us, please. 17.0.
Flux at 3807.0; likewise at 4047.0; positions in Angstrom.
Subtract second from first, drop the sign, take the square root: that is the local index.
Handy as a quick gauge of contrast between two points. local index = 1.1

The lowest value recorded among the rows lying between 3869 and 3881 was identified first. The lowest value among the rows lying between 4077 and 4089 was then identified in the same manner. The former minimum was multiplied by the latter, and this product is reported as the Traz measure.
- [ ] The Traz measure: 75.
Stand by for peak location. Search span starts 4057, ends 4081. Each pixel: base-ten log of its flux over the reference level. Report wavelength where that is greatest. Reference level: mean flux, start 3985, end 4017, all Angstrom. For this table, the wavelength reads 4071.0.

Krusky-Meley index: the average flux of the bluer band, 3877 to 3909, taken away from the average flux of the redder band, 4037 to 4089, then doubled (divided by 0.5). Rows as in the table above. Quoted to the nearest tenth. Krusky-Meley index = 1.7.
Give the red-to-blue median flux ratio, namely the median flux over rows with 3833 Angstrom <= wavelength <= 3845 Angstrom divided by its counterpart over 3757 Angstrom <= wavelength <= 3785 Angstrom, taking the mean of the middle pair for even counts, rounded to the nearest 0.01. 0.95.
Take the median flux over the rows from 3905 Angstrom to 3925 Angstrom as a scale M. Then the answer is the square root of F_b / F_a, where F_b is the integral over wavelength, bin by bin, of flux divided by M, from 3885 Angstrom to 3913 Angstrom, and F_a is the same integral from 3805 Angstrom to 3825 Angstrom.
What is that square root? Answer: 1.19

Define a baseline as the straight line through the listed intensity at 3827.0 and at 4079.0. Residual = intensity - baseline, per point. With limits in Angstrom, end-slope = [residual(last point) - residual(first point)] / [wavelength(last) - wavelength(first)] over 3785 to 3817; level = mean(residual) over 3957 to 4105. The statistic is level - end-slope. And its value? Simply 0.20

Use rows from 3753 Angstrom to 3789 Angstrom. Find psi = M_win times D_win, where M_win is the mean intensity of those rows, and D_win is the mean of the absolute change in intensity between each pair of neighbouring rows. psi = 2.2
